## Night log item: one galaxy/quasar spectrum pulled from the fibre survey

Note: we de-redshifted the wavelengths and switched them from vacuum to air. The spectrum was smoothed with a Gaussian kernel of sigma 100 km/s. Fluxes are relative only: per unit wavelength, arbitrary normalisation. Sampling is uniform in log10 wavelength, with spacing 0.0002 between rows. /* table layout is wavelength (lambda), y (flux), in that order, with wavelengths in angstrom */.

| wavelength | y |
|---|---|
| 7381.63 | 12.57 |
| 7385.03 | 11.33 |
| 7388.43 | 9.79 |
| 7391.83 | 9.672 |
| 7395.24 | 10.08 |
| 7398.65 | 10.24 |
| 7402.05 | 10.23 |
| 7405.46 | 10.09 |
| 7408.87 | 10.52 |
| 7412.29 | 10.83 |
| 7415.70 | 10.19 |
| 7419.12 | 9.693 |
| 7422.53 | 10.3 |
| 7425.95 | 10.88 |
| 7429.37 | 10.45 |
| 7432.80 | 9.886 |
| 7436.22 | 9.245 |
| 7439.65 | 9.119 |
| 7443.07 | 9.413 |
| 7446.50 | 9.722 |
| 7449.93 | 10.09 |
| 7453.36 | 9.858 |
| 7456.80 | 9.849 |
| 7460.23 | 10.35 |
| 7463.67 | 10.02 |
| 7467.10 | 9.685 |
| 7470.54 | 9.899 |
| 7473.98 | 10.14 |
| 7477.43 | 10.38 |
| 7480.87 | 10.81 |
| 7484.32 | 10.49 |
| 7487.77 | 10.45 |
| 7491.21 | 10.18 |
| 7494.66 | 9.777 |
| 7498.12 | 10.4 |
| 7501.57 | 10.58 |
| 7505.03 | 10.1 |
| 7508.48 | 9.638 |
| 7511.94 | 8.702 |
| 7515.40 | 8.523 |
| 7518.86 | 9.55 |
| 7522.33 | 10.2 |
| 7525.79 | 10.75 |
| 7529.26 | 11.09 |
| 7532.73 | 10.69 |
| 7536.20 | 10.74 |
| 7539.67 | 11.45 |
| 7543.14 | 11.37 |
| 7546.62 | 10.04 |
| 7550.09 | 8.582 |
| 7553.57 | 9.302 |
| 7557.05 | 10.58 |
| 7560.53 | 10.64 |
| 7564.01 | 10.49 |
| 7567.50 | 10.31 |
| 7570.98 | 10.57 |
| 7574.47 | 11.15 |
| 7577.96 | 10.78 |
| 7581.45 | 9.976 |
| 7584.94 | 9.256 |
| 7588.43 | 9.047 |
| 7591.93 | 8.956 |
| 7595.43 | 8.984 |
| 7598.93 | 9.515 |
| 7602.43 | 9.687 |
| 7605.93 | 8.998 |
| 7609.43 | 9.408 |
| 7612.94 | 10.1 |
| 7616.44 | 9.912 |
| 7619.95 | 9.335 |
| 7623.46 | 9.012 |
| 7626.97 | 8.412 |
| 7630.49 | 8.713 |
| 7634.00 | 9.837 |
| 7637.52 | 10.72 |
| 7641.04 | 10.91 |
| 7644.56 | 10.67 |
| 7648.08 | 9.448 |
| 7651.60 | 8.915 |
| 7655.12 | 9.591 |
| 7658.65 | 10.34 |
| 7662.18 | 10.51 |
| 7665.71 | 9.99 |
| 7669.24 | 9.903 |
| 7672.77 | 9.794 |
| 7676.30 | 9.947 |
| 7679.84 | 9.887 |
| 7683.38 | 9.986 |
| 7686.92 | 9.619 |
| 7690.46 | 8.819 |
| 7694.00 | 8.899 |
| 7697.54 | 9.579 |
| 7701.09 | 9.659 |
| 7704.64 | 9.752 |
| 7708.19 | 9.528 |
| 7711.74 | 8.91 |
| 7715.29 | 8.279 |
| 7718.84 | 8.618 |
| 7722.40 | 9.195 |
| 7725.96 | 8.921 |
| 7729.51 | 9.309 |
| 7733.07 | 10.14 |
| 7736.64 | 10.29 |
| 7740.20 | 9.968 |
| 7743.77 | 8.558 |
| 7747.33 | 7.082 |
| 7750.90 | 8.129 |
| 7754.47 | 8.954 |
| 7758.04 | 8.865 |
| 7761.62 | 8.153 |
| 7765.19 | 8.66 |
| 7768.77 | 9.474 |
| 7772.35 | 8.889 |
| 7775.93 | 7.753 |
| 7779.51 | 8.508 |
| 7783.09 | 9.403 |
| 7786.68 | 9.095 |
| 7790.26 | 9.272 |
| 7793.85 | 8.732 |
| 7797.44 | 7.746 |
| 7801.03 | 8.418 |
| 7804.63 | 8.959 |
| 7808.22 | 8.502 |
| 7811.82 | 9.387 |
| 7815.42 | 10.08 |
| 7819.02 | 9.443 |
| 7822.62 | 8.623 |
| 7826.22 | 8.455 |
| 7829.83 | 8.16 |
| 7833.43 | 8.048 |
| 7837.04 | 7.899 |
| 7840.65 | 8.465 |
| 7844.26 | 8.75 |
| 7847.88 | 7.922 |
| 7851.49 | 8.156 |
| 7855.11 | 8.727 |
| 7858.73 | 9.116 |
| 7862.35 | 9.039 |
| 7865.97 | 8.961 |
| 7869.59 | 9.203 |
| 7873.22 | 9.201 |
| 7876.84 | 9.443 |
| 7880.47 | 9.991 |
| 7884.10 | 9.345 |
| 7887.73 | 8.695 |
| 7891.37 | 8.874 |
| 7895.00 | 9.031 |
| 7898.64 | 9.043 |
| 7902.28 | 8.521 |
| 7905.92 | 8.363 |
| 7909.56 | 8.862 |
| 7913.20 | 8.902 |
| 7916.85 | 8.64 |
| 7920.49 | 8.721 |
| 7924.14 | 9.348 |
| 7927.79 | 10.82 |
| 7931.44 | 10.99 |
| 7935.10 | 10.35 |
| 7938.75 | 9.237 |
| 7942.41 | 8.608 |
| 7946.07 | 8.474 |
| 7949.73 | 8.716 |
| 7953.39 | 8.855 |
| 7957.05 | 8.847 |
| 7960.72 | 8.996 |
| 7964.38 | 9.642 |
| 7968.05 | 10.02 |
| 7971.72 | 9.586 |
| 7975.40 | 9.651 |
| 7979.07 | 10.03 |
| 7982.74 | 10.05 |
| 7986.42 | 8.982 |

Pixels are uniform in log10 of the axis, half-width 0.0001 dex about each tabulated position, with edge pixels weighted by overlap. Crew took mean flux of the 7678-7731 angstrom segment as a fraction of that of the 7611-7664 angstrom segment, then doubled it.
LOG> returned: 1.90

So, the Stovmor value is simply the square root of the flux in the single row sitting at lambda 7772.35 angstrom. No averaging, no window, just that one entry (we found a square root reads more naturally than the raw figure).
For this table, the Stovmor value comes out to 2.98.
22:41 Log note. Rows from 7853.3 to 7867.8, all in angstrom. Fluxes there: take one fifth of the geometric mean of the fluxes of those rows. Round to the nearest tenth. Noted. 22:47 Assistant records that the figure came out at 1.8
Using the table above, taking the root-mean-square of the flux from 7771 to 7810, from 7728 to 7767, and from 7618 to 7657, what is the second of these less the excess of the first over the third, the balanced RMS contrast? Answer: 9.9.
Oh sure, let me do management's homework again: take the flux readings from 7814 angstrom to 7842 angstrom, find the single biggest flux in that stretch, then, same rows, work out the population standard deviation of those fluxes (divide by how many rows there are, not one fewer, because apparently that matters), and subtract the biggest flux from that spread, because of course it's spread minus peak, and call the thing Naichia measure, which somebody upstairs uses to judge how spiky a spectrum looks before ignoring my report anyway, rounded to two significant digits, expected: -9.4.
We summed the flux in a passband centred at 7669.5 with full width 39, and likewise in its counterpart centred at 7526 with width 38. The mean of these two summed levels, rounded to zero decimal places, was 111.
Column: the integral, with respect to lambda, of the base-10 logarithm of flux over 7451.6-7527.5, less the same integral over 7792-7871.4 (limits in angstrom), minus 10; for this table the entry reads -8.5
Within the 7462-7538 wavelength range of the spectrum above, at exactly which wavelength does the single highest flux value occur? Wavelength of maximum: 7529.26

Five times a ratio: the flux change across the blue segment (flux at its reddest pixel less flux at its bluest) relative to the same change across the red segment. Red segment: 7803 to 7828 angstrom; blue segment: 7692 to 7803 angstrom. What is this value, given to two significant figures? 4.8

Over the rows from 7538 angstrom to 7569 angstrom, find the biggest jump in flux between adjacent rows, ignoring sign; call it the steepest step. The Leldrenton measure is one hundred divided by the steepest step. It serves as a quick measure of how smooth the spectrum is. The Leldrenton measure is 69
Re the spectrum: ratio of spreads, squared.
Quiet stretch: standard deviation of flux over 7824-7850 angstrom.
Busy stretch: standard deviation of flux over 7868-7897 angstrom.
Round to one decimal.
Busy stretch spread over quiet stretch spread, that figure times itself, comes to 1.5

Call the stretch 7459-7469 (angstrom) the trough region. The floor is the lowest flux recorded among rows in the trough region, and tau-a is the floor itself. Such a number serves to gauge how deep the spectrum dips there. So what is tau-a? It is 9.685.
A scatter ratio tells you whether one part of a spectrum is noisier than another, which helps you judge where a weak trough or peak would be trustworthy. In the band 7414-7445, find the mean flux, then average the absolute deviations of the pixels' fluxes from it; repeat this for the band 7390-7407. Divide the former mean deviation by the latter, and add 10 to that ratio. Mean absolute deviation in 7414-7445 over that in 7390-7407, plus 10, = 13.1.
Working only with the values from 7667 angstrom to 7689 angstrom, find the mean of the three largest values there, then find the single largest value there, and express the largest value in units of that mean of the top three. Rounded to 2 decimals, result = 1.00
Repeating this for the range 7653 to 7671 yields 1.02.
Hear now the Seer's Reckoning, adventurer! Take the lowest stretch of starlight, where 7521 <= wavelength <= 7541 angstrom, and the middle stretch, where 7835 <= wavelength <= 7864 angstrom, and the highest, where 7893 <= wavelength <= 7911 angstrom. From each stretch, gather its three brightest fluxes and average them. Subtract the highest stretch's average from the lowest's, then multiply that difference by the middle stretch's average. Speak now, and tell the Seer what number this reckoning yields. 19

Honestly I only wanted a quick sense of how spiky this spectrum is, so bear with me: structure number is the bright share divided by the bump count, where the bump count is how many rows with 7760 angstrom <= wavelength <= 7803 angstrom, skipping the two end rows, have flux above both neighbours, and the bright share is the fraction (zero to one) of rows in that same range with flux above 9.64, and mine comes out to 0.00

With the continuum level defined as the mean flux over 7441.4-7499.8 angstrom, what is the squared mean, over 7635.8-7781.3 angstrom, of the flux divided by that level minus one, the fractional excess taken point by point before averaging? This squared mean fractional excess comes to 0.005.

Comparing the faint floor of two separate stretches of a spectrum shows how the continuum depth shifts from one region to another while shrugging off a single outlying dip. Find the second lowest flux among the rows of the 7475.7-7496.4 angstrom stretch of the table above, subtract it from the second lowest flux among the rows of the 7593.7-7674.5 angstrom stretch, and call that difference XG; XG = -1.5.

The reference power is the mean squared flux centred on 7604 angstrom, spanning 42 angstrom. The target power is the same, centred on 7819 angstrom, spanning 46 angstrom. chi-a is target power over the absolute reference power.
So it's 0.86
